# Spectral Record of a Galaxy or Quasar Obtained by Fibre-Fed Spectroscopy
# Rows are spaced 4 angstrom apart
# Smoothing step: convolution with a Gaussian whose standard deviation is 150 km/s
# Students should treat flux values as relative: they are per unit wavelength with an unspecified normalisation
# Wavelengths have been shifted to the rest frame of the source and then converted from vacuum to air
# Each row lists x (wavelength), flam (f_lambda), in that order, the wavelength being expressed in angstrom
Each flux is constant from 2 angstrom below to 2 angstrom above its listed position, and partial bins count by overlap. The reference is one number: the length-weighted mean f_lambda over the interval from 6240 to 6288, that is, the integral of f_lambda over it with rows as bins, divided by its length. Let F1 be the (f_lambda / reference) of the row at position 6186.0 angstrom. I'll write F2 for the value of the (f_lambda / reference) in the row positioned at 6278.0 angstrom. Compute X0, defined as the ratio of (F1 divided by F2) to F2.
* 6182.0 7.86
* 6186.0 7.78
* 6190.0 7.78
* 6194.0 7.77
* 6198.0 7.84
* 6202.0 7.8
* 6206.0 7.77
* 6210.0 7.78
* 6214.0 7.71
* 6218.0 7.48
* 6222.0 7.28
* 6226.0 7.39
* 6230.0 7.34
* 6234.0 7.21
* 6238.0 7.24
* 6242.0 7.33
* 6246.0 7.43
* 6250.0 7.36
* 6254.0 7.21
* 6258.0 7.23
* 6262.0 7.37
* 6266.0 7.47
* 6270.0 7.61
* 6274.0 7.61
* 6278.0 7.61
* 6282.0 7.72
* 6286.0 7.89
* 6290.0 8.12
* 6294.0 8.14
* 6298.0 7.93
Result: 1.01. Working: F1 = 1.04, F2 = 1.02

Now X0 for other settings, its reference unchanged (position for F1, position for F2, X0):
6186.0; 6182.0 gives 0.94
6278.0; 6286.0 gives 0.92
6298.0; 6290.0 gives 0.90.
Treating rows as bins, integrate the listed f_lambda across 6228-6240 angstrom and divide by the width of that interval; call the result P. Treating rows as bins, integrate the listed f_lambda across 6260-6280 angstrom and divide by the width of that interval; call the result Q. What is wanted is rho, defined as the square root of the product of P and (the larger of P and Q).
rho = 7.40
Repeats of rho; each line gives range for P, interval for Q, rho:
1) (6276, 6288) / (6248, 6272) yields 7.74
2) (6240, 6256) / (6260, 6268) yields 7.38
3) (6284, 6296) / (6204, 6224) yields 8.05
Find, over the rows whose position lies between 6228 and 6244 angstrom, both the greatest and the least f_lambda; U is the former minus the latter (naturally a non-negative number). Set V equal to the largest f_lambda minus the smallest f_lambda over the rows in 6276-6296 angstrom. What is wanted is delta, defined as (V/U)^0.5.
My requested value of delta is 2.02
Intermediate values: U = 0.13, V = 0.53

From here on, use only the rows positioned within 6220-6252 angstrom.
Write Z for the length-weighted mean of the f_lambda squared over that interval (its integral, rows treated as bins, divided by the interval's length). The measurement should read 53.6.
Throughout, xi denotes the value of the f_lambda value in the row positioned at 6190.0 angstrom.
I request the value 7.78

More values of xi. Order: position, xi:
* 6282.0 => 7.72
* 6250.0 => 7.36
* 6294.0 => 8.14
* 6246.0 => 7.43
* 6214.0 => 7.71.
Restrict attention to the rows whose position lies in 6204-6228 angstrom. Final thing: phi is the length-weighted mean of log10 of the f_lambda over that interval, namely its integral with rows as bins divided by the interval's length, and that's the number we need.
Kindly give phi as 0.879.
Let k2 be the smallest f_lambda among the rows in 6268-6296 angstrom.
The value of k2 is 7.61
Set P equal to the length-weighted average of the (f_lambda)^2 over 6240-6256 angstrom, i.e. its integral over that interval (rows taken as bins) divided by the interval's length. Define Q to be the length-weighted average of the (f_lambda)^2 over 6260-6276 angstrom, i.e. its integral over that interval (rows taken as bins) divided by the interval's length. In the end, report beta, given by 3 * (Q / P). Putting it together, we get 3.2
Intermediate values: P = 54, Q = 56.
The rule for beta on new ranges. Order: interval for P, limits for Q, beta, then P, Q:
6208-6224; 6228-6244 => 2.8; 57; 53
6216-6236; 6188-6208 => 3.4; 54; 61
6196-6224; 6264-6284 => 3.0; 59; 58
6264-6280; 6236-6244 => 2.8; 57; 53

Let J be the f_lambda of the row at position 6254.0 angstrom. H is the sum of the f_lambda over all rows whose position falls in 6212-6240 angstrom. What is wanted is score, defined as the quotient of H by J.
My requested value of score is 7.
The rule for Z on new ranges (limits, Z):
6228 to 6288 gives 55.4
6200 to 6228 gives 57.8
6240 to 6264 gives 53.6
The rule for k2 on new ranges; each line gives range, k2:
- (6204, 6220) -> 7.48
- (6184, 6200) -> 7.77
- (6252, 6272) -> 7.21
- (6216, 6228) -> 7.28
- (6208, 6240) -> 7.21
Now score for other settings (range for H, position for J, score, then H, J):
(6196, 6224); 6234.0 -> 7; 54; 7.21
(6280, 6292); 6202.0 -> 3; 24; 7.8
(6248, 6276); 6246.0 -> 7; 52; 7.43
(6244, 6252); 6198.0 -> 2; 15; 7.84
